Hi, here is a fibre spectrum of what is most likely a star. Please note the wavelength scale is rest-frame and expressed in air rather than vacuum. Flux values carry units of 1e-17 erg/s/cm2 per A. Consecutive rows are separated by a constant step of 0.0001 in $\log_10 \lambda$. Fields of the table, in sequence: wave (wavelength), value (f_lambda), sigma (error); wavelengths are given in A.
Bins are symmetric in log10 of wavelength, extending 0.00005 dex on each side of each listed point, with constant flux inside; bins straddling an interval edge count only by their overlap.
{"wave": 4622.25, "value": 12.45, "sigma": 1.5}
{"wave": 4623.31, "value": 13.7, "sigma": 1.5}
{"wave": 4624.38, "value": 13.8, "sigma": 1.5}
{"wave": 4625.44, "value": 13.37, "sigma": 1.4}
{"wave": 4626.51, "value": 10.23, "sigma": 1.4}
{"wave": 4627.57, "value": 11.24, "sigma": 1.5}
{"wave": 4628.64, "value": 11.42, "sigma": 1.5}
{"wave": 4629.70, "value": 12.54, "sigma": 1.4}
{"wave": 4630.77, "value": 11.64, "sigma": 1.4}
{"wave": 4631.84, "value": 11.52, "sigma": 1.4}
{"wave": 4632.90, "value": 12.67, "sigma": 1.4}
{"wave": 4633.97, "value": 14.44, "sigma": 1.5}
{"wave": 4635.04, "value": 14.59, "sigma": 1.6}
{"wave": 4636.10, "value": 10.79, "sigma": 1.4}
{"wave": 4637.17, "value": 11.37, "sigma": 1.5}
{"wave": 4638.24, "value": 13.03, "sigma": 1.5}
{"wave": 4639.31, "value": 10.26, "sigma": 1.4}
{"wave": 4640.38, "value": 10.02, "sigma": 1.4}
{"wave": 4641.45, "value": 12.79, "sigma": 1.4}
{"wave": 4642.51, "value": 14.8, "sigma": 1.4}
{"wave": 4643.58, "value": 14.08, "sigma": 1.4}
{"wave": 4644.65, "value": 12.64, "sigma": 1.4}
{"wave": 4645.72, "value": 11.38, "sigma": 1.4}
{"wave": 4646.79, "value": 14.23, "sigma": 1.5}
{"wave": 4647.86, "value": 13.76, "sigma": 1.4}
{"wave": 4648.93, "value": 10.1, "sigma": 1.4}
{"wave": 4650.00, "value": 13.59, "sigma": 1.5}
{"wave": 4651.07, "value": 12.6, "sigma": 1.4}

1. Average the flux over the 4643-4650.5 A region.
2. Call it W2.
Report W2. 12.8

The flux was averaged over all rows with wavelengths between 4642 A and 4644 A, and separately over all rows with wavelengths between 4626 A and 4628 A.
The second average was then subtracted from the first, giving 4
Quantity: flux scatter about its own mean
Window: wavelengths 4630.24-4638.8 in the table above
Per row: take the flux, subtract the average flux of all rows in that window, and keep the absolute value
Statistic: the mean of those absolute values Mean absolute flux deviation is 1.18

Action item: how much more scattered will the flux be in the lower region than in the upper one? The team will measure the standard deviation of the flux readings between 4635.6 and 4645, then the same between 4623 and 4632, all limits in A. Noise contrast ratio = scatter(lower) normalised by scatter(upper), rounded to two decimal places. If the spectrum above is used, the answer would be 0.74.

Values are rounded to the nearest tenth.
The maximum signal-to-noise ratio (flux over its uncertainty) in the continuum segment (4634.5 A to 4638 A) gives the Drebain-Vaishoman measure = 9.1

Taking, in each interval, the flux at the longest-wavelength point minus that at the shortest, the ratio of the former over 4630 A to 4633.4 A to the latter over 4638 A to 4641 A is -0.3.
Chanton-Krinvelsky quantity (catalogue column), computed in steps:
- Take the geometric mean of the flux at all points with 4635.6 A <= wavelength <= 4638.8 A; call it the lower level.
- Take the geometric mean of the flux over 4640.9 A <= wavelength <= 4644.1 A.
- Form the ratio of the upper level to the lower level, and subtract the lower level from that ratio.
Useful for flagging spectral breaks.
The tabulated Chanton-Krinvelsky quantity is -10.5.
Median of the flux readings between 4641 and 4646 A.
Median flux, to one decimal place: 12.8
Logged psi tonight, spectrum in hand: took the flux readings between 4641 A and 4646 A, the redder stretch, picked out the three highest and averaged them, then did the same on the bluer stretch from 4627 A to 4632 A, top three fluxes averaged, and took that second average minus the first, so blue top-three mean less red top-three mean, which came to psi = -2.0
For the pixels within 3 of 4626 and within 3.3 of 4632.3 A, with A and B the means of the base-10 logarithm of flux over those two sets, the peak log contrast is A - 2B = -1.131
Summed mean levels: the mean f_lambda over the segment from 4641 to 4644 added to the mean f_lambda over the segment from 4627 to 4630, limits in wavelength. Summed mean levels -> 25.6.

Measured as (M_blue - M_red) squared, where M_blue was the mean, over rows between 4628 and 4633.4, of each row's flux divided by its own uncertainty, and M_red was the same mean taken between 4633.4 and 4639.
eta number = 0.01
